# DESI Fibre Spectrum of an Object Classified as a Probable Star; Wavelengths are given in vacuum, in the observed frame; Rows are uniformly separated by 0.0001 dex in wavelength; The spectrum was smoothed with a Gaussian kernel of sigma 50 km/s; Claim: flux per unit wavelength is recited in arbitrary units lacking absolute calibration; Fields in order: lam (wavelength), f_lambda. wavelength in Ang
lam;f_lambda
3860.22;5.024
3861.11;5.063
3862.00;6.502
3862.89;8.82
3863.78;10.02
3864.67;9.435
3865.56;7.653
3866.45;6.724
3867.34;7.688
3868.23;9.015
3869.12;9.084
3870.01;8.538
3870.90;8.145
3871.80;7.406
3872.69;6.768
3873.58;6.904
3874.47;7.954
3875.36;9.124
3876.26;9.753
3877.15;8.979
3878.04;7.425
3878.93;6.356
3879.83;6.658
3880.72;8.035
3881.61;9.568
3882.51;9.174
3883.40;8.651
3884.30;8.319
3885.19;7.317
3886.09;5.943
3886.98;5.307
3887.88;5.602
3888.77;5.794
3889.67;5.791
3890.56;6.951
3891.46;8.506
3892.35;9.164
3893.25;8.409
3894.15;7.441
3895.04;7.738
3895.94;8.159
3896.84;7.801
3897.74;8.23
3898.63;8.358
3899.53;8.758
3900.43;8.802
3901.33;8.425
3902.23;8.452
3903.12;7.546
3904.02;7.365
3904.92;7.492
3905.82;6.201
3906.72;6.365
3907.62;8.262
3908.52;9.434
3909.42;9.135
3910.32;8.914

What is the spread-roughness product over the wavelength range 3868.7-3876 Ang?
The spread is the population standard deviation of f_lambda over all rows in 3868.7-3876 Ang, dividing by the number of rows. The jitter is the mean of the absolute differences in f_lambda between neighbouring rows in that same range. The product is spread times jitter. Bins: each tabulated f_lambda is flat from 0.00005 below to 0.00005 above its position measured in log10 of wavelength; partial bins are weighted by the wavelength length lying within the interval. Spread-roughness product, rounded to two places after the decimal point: 0.57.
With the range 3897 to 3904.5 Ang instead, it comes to 0.14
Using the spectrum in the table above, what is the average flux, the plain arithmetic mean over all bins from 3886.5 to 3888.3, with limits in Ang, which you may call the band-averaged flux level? 5.5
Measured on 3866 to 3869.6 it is 8.1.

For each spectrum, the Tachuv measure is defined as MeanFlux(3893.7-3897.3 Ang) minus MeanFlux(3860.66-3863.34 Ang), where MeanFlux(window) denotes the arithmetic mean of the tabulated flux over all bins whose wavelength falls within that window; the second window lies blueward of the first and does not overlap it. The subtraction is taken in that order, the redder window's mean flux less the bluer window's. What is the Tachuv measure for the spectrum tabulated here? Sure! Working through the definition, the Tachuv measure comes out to 1.0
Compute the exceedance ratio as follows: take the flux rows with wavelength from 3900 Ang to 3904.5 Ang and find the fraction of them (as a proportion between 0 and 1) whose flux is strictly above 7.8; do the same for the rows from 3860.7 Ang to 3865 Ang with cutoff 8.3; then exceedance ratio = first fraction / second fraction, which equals 1.0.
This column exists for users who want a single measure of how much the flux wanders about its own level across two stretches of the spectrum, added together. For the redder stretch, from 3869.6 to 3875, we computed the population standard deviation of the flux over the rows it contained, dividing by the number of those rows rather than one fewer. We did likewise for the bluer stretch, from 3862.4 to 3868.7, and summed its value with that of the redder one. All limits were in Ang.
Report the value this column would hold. 1.7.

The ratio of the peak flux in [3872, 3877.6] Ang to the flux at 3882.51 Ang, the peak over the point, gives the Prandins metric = 1.06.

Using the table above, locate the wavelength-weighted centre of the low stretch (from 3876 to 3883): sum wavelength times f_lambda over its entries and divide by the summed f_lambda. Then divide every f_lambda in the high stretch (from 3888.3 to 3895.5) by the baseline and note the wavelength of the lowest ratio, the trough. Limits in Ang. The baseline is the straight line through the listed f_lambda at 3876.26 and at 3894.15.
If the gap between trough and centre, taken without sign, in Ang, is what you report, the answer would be 9.4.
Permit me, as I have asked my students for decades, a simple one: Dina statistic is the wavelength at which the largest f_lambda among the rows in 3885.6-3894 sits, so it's 3892.35 Ang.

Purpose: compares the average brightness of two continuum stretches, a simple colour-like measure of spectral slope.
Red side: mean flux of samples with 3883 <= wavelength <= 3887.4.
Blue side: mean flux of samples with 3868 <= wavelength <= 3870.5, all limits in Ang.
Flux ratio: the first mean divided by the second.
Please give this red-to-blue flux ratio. 0.80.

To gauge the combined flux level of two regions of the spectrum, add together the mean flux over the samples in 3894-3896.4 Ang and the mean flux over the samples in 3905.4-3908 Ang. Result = 14.7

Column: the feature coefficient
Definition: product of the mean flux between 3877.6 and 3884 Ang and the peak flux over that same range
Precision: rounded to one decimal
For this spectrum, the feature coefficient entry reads 76.4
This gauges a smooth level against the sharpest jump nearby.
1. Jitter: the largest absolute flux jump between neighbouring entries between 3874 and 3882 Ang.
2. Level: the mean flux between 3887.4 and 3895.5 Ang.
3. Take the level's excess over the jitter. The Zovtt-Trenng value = 5.71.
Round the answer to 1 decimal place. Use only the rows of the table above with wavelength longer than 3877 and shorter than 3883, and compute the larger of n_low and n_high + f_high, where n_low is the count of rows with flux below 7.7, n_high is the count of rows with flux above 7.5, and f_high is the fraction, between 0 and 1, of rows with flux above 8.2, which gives 4.4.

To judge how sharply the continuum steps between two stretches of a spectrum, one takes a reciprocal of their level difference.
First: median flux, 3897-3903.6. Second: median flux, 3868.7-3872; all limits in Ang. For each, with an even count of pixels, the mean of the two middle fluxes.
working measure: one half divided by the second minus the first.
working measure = -6.0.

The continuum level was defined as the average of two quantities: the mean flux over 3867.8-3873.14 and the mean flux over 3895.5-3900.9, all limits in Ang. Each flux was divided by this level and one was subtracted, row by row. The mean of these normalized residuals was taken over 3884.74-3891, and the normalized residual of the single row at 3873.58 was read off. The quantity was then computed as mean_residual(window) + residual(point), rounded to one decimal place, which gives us -0.4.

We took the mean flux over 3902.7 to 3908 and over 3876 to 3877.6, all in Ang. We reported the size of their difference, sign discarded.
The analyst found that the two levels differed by 2.2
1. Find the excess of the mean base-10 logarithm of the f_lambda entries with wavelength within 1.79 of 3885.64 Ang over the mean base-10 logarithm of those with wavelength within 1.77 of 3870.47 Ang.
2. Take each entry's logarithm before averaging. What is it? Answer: -0.10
